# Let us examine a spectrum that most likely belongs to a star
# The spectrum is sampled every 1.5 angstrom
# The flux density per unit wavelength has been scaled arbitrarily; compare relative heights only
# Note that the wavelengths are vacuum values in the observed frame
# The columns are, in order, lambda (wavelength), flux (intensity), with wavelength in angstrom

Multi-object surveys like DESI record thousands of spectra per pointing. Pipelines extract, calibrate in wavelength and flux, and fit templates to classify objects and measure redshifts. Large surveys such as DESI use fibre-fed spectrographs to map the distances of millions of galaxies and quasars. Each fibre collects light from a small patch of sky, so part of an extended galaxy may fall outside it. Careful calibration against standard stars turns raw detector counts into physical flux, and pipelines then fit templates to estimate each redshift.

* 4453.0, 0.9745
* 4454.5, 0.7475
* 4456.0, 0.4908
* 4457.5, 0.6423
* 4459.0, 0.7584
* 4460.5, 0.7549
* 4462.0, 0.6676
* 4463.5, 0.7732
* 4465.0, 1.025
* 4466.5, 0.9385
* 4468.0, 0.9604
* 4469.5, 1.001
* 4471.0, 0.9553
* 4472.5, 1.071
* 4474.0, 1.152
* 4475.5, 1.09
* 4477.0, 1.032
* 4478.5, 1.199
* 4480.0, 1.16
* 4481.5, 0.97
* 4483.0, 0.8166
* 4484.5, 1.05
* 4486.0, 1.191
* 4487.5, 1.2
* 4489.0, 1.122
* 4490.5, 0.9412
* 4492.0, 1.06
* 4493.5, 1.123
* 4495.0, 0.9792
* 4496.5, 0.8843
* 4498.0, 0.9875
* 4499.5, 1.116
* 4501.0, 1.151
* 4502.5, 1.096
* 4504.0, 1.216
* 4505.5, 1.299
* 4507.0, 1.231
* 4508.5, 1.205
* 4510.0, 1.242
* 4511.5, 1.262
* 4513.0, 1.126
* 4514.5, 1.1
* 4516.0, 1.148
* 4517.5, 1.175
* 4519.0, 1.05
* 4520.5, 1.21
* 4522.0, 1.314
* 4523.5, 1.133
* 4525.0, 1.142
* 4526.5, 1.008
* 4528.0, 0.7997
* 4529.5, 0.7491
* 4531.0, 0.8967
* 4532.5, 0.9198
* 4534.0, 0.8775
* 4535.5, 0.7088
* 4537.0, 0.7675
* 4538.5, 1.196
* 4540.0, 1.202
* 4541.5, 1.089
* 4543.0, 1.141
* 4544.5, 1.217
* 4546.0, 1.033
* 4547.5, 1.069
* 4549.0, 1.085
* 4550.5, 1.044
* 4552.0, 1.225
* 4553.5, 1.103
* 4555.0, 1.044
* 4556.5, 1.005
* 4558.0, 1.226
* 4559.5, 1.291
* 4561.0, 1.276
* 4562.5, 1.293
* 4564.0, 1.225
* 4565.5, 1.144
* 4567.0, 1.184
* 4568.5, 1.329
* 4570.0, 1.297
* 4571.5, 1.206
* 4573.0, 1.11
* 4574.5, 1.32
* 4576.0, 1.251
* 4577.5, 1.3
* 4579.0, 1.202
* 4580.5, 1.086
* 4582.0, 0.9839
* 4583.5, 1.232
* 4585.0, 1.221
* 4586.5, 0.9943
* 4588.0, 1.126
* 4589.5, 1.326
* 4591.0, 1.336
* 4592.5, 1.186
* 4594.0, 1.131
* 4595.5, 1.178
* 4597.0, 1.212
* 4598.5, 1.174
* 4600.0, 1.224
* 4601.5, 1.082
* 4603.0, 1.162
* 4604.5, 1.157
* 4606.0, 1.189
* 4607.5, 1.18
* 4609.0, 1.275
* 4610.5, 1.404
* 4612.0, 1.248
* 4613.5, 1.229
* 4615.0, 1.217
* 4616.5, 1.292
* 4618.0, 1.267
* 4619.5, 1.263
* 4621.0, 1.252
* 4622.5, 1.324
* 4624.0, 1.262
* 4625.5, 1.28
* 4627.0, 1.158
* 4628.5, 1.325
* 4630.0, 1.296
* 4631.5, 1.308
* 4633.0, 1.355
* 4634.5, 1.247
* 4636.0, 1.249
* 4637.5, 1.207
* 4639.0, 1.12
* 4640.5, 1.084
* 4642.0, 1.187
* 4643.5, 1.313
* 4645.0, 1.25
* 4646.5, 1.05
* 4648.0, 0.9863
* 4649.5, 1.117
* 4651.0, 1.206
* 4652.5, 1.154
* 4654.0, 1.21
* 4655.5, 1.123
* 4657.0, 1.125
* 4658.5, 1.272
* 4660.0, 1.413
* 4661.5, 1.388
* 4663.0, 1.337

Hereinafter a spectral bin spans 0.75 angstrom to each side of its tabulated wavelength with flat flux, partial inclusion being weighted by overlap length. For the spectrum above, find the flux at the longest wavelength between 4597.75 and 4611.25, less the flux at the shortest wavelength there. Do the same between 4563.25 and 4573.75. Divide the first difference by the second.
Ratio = -2.0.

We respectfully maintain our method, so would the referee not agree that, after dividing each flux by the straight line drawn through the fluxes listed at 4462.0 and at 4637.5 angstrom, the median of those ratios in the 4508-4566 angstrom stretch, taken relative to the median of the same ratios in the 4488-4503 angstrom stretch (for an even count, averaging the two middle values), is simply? 0.90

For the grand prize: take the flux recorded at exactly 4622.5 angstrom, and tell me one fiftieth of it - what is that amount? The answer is 0.0265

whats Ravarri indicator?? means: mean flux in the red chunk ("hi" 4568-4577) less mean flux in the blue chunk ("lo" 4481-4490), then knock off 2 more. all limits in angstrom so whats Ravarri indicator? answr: -1.81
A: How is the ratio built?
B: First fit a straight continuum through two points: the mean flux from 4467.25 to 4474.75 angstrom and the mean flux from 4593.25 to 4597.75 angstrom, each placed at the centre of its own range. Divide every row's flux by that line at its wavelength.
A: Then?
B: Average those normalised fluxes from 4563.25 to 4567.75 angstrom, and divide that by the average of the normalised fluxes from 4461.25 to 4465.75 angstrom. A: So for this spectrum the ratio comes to 1.29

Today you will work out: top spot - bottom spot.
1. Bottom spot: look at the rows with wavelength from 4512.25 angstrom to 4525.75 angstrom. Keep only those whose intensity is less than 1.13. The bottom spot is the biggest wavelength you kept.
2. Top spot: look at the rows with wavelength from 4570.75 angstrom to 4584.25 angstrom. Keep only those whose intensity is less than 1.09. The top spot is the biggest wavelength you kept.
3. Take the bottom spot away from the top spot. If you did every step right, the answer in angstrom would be 63.0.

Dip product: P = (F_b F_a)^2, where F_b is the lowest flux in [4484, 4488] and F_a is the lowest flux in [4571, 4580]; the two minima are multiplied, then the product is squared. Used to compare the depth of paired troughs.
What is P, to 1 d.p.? 1.4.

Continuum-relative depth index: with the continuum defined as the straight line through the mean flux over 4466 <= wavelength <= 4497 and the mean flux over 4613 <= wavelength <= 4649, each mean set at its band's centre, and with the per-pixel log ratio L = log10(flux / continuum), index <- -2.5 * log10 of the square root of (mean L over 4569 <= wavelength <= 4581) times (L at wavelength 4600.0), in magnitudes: 4.5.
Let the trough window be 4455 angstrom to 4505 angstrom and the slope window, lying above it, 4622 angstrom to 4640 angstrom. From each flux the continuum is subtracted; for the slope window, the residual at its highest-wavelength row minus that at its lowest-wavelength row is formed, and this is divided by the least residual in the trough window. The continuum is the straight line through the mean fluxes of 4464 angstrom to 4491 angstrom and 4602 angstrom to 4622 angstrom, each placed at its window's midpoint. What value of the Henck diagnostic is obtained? 0.4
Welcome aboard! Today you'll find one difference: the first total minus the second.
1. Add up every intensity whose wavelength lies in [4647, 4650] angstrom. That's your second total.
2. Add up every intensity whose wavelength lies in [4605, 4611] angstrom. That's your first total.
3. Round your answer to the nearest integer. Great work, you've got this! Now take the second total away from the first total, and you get 3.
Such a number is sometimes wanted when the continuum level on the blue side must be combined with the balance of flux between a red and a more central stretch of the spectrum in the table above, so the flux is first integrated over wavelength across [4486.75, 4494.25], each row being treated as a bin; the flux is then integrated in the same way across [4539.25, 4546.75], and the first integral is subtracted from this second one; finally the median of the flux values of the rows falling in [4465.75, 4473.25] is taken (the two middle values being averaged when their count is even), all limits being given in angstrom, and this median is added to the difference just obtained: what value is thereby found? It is 1.3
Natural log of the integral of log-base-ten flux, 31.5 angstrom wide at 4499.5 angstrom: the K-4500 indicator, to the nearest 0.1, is 0.4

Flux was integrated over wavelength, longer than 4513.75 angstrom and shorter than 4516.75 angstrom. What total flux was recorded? 3.4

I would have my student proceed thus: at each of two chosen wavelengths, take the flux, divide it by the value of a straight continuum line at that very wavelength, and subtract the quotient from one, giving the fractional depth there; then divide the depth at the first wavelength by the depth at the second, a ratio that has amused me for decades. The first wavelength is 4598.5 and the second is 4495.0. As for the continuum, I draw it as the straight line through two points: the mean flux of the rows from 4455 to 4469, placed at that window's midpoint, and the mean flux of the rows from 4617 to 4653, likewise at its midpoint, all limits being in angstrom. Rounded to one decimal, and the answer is 0.3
